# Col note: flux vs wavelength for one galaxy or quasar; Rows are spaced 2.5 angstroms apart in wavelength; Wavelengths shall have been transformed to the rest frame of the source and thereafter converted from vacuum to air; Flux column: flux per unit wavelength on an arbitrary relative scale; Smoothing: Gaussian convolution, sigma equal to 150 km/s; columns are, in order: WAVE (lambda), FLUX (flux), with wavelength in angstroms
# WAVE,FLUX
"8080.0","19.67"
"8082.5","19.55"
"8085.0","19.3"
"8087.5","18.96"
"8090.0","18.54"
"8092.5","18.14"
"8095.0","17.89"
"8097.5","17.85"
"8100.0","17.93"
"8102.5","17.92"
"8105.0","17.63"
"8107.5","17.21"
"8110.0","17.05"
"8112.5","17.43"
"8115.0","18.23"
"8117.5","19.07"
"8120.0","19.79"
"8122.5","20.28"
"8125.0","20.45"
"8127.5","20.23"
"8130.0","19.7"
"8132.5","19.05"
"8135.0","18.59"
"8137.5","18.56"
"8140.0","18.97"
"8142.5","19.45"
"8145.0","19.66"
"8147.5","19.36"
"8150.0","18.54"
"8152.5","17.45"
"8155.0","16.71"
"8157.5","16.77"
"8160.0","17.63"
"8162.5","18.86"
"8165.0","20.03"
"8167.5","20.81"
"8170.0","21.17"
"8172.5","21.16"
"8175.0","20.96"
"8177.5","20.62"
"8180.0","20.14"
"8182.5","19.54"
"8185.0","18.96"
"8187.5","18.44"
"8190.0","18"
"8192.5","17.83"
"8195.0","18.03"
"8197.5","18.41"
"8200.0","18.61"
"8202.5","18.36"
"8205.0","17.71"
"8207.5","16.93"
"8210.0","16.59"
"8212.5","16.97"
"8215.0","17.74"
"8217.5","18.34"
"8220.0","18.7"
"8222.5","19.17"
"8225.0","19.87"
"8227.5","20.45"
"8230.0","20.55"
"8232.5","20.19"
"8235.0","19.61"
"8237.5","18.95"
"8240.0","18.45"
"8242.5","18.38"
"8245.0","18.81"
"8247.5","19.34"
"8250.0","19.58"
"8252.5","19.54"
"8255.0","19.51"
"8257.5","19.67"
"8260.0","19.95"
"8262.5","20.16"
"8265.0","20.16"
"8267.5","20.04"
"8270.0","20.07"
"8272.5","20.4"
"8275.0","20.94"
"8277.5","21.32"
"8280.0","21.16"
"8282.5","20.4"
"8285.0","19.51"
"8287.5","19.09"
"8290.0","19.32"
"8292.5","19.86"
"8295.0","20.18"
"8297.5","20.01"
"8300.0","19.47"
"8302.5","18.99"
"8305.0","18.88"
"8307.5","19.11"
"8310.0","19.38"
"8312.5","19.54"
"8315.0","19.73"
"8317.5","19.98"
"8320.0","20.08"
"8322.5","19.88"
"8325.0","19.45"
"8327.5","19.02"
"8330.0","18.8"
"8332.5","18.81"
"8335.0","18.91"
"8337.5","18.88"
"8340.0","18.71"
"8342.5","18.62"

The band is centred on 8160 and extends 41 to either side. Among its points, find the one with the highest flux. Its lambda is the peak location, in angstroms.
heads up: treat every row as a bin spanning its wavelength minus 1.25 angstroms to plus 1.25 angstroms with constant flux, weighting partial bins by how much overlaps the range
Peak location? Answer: 8170.0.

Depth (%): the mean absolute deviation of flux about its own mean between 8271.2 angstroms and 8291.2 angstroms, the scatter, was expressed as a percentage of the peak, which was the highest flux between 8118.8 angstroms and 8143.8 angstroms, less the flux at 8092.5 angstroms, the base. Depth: 31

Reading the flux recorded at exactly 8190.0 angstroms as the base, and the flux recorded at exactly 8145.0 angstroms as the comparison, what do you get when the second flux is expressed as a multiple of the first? 1.09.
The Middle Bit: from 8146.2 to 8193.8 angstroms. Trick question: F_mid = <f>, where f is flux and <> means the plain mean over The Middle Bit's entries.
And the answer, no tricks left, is 19.1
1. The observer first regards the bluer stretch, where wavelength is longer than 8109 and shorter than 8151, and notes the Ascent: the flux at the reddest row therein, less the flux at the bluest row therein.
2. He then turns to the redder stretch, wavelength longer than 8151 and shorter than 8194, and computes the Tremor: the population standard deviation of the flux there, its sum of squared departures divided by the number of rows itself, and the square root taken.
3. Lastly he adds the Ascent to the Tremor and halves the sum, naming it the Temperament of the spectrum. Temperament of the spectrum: 1.5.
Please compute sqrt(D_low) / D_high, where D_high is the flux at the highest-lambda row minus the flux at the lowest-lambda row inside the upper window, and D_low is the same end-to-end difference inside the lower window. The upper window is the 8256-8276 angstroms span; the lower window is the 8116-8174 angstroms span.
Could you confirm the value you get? 1.1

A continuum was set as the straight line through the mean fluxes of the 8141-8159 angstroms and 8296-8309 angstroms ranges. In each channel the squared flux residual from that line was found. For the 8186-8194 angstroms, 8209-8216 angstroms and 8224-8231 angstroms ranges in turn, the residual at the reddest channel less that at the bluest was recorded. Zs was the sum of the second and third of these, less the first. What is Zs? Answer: -2.1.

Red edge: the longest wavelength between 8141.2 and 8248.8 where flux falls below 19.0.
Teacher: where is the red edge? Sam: 8245.0 angstroms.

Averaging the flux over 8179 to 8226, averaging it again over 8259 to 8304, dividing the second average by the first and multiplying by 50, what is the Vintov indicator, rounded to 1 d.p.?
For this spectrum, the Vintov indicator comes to 54.7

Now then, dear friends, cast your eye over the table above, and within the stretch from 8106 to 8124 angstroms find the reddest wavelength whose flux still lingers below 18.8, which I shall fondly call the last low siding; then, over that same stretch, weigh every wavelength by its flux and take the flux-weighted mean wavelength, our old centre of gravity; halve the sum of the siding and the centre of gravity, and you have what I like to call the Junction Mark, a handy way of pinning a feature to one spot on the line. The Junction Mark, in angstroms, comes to 8115.2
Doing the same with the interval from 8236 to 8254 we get 8243.8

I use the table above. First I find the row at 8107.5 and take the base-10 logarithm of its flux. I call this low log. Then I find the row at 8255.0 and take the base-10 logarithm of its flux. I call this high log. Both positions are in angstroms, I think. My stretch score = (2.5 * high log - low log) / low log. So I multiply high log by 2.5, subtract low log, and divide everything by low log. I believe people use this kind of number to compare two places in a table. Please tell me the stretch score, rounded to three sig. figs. 1.61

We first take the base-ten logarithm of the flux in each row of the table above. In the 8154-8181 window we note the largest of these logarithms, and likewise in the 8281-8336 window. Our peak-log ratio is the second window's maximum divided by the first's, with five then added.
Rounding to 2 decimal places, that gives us 5.99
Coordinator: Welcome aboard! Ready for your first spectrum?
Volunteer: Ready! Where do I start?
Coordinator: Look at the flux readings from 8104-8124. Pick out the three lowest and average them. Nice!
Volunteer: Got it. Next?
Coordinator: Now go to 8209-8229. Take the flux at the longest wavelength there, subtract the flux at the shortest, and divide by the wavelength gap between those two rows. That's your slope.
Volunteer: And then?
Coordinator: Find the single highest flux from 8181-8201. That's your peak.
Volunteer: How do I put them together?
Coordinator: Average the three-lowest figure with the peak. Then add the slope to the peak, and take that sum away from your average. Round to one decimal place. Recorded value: -1.4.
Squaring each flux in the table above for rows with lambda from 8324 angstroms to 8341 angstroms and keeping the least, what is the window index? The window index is 350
